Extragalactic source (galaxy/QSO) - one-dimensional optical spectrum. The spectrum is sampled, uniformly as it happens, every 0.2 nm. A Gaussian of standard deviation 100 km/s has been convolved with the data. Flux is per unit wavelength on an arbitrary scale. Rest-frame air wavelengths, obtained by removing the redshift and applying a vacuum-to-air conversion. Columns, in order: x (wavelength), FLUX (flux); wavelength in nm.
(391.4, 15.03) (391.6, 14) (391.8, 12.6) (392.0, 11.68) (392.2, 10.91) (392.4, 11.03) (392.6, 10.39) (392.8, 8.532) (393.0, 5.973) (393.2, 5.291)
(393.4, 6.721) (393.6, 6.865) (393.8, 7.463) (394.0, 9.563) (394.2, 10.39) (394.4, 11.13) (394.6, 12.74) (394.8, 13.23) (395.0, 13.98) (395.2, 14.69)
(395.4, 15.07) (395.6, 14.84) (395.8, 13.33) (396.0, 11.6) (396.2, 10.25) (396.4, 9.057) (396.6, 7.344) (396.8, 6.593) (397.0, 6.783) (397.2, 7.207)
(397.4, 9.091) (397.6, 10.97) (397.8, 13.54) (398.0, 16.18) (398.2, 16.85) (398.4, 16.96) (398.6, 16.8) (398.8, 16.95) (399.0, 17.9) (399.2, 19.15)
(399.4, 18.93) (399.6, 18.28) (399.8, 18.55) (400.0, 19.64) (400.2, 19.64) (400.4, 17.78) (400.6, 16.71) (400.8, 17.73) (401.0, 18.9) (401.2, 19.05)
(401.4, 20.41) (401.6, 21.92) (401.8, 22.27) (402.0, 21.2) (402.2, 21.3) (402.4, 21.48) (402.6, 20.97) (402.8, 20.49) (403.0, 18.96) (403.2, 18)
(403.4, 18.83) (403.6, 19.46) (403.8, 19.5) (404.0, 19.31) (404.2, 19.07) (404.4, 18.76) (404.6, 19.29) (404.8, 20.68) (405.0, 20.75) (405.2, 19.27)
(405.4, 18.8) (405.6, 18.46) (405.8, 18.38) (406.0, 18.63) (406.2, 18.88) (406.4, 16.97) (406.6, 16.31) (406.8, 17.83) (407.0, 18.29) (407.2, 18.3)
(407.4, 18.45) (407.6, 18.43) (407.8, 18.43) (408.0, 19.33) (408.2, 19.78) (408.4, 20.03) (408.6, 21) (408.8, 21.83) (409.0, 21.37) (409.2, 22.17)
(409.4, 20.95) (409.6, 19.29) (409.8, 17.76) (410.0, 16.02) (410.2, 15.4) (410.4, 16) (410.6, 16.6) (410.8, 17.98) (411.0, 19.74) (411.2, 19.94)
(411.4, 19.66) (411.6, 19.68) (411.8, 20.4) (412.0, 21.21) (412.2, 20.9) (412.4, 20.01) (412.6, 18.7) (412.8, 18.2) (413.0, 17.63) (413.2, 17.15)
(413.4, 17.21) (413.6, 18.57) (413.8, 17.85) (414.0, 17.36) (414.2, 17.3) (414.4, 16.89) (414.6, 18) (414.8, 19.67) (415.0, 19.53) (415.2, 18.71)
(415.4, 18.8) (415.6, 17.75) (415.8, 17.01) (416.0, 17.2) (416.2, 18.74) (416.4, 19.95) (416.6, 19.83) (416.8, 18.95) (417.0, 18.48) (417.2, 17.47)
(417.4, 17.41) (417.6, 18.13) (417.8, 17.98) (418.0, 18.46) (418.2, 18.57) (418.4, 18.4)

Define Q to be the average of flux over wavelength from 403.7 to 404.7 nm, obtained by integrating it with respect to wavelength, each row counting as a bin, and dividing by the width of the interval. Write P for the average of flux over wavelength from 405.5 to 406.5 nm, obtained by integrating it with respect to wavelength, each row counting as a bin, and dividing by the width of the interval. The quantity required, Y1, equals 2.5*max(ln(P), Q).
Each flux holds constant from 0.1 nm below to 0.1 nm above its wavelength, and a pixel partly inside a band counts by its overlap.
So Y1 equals 48.0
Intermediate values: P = 18.3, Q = 19.2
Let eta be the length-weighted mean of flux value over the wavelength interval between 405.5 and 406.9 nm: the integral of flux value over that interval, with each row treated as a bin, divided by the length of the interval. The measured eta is 17.9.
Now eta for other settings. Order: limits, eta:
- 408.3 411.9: 19.2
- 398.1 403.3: 19.1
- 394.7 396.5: 12.9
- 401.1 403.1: 20.8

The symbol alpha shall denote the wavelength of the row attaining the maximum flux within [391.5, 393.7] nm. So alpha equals 391.6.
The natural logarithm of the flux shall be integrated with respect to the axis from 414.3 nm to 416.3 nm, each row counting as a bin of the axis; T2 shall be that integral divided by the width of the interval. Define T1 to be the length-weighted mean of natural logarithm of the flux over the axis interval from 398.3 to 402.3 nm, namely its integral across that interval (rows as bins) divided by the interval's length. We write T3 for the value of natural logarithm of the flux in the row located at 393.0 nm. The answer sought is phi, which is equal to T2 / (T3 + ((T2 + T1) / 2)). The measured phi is 0.62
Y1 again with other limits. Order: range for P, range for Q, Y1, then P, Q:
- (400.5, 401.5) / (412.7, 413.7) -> 44.4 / 18.6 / 17.8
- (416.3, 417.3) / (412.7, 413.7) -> 44.4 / 18.9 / 17.8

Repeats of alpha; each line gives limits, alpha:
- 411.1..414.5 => 412.0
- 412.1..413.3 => 412.2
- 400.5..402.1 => 401.8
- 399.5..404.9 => 401.8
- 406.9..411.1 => 409.2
